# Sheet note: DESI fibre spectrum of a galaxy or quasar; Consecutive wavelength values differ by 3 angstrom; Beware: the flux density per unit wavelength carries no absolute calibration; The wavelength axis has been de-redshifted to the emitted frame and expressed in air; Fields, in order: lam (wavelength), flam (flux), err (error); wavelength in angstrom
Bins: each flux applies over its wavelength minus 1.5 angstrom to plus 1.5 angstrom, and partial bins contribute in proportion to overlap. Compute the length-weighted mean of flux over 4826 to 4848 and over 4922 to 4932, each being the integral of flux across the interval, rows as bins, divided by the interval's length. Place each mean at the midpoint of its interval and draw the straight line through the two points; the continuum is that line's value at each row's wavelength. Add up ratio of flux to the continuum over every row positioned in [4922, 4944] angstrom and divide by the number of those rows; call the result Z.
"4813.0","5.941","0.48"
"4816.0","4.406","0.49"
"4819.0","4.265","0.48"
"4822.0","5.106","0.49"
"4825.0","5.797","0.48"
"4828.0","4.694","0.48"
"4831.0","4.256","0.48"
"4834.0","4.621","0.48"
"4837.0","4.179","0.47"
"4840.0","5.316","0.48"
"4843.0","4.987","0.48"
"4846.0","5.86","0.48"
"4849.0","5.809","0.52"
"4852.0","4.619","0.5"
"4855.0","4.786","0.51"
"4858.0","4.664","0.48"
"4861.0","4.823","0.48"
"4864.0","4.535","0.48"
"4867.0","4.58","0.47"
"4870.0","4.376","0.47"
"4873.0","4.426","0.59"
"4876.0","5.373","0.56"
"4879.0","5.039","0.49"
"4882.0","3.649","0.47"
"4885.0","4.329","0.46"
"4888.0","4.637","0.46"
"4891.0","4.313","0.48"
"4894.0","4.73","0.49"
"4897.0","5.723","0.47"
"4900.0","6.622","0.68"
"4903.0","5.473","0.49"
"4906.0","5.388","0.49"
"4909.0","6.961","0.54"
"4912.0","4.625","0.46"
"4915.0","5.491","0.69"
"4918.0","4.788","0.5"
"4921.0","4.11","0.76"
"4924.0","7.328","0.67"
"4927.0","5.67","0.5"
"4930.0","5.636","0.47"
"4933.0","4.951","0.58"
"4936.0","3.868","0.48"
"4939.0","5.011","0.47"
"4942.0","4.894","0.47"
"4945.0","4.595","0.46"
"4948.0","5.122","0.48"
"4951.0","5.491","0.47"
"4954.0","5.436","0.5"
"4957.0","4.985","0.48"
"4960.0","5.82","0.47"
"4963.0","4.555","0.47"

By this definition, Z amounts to 0.87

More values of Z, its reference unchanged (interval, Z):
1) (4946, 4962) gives 0.84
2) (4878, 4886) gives 0.79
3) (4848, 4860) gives 0.98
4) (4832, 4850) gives 1.04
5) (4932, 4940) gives 0.75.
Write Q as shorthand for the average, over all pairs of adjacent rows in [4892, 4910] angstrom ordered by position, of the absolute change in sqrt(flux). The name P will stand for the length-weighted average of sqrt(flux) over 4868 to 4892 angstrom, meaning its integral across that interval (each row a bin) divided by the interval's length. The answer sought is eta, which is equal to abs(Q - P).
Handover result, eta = 1.93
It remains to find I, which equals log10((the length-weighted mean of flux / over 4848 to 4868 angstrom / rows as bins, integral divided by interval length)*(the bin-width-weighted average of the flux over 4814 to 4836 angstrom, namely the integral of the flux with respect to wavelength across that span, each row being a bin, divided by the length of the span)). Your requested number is 1.36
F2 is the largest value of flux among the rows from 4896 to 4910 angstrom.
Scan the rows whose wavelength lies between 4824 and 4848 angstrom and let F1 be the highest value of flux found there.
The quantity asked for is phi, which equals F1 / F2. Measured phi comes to 0.84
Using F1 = 5.86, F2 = 6.961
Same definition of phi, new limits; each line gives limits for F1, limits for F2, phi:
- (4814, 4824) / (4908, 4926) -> 0.70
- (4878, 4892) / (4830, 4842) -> 0.95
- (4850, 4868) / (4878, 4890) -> 0.96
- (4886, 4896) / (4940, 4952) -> 0.86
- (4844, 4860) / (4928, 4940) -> 1.04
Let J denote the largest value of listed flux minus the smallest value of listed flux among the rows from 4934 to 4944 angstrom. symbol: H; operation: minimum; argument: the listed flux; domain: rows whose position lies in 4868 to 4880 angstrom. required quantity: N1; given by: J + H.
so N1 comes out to 5.5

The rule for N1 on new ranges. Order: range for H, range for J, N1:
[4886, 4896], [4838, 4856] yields 5.6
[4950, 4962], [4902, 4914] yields 7.3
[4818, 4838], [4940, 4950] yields 4.7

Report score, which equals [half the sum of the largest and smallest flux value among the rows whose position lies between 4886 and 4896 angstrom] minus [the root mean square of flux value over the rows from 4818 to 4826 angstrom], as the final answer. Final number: -0.6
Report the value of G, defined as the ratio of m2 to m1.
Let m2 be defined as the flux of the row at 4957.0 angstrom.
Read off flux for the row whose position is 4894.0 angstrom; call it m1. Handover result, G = 1.05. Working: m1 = 4.73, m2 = 4.985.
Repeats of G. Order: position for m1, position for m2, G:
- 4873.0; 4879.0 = 1.14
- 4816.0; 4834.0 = 1.05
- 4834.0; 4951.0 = 1.19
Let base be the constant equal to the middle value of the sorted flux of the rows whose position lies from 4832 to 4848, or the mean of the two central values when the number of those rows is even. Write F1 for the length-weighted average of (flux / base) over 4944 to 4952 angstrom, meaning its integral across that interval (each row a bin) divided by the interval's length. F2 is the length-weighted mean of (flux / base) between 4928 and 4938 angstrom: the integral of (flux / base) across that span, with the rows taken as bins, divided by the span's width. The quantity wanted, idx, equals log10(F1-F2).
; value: -1.4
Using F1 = 1.02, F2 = 0.977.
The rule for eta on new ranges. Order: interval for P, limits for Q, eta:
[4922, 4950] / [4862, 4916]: 2.11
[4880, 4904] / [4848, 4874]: 2.15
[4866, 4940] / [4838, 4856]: 2.13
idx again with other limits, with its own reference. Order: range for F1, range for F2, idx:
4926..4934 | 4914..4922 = -0.9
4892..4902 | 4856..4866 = -0.7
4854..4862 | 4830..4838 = -1.1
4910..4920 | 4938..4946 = -1.4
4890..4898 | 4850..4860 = -1.5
